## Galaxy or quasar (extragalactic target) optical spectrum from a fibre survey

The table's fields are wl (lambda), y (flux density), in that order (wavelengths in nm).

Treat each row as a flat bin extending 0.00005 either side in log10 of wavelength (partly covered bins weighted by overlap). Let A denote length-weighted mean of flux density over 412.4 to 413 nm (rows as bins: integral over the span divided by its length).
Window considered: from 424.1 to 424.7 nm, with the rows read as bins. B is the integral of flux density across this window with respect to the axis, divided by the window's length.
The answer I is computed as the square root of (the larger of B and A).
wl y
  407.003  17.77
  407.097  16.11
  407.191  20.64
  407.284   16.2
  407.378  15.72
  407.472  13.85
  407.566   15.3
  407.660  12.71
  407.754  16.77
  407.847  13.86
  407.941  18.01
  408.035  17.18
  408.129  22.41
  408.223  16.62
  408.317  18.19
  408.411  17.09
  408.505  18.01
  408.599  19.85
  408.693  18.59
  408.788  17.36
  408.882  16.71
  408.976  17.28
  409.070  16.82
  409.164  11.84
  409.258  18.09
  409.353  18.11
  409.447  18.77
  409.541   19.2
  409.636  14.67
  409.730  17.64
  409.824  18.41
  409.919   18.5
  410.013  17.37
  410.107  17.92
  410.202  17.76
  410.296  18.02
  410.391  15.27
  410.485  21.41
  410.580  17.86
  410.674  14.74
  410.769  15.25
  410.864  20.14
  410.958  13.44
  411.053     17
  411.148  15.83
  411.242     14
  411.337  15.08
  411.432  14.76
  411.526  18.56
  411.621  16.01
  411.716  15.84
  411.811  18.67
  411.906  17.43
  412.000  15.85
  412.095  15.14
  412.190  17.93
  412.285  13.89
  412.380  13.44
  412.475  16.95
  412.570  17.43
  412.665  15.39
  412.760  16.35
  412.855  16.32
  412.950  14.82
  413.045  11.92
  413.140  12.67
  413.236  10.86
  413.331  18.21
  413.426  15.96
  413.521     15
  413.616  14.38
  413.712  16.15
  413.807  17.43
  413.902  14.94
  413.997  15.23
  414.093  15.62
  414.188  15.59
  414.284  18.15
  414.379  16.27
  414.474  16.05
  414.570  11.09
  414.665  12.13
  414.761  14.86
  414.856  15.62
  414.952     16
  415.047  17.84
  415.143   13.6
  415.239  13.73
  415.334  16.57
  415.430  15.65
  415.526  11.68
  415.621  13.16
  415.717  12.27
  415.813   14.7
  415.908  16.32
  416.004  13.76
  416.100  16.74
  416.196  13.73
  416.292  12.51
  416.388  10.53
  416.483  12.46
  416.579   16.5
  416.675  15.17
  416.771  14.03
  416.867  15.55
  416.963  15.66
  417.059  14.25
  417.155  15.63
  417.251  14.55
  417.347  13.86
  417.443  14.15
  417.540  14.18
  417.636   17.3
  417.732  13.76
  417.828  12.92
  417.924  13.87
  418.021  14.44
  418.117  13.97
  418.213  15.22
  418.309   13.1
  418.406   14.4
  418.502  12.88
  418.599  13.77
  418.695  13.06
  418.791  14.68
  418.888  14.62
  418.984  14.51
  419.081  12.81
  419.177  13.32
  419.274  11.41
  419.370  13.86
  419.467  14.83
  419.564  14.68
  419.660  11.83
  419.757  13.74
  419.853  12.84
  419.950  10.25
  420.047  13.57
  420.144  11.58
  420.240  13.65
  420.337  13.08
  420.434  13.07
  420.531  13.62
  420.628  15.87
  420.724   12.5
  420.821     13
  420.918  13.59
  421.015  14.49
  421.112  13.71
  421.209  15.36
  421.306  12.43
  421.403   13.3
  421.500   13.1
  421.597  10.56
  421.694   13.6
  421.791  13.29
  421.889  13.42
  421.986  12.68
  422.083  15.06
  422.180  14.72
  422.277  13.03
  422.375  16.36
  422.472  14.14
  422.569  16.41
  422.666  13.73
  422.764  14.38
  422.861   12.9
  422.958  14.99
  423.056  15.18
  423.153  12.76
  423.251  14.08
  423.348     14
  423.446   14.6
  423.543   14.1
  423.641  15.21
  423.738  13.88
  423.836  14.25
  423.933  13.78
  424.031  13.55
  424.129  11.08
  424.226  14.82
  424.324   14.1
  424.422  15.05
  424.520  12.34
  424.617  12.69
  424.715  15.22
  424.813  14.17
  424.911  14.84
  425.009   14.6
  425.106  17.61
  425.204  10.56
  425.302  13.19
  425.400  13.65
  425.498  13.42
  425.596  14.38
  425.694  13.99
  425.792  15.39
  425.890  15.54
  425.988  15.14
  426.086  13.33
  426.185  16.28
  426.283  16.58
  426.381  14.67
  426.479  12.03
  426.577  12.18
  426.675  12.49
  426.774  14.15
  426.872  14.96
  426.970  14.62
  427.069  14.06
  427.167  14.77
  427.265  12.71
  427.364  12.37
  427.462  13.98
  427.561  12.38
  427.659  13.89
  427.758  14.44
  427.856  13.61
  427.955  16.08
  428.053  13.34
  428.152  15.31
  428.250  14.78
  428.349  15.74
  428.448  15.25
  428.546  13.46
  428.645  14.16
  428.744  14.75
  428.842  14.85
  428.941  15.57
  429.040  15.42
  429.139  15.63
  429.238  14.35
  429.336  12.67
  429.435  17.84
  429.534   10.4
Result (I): 4.01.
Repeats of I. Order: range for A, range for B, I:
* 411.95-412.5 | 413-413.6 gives 3.94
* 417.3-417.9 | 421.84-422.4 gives 3.79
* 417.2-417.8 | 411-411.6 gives 3.98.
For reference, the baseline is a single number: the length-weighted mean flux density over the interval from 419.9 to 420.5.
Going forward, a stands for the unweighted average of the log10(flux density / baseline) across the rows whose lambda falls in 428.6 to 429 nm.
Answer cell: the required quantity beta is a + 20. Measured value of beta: 20.1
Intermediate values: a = 0.07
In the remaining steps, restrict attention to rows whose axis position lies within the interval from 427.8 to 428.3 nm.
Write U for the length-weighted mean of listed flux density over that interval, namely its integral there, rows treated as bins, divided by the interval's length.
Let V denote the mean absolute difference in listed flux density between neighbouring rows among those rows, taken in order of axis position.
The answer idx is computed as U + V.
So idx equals 16.6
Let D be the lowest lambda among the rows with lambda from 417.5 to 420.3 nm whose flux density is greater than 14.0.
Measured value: 417.540 nm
